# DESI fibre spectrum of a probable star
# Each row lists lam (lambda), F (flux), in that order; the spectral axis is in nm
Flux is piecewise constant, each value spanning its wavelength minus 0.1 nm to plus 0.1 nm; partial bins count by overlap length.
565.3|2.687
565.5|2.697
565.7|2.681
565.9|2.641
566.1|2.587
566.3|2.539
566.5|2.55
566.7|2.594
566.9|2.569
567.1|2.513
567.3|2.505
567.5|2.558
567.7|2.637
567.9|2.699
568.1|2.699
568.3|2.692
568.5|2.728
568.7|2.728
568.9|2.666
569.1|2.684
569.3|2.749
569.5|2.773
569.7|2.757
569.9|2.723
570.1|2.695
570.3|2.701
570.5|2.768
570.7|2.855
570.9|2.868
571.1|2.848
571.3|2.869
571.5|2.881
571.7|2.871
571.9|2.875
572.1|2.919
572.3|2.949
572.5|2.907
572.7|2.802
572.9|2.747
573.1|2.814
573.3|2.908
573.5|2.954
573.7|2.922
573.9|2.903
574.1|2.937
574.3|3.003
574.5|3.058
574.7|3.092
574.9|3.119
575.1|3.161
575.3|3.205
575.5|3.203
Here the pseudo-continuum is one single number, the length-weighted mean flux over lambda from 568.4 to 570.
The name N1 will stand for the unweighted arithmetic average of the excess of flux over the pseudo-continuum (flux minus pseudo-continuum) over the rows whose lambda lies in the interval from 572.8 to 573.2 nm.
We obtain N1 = 0.05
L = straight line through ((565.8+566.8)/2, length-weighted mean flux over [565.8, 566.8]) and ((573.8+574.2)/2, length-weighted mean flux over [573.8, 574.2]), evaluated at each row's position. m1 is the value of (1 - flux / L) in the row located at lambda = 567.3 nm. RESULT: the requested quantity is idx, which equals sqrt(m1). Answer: 0.21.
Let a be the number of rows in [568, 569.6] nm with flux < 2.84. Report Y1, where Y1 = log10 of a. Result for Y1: 0.9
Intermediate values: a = 8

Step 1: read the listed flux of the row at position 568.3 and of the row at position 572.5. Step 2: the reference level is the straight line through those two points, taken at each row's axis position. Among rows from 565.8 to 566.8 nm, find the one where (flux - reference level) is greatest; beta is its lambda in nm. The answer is 565.9 nm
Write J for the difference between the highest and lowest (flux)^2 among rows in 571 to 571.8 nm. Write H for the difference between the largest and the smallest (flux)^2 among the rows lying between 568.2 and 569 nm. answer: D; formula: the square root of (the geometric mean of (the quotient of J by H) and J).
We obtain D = 0.57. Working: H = 0.33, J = 0.19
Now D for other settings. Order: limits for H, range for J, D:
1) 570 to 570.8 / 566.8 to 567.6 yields 0.59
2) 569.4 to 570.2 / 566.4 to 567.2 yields 0.80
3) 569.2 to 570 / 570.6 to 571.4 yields 0.48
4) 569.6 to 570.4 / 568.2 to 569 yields 0.76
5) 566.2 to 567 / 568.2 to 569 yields 0.79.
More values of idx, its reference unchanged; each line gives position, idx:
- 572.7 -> 0.15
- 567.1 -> 0.20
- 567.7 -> 0.05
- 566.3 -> 0.13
